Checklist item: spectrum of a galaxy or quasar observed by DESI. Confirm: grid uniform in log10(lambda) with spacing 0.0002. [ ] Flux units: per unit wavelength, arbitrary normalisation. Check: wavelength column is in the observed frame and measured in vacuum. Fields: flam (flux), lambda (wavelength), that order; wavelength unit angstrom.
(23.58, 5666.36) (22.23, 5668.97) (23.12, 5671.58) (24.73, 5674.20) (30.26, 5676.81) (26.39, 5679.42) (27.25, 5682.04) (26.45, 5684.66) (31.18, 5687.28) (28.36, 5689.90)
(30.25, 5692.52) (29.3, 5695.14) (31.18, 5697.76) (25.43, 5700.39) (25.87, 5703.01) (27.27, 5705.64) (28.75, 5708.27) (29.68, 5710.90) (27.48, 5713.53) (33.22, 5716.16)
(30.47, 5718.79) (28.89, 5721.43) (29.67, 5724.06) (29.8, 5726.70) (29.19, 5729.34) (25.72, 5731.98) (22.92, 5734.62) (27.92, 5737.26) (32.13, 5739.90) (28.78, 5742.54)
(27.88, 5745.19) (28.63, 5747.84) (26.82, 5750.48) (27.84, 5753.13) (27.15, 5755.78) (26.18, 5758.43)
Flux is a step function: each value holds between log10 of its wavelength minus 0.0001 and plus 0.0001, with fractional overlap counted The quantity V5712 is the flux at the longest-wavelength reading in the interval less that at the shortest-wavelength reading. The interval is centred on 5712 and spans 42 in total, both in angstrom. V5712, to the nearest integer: -5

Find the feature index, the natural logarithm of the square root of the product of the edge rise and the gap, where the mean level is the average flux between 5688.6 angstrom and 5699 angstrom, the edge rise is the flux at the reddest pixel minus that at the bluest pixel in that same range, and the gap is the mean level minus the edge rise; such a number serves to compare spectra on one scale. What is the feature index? 2.17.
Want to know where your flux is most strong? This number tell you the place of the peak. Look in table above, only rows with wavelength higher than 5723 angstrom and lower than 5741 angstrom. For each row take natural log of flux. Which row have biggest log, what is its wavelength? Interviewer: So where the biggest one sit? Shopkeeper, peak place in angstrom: 5739.90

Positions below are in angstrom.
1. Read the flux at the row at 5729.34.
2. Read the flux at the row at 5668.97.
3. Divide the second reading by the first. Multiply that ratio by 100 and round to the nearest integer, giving 76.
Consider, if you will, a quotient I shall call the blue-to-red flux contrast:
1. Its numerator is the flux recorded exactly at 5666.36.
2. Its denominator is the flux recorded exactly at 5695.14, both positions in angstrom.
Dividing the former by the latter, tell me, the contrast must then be 0.80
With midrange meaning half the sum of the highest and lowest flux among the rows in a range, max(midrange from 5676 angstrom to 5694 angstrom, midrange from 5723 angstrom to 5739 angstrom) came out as 28.8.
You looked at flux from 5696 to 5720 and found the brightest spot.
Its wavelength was 5716.16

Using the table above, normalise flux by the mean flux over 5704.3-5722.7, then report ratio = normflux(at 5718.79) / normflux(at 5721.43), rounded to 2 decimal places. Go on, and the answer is 1.05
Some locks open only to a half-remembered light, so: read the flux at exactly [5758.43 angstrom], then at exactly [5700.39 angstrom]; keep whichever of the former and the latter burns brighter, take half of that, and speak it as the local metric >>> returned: 13.1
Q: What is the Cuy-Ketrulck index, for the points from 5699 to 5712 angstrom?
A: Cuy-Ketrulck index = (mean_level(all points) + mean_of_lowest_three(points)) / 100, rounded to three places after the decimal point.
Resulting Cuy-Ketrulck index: 0.536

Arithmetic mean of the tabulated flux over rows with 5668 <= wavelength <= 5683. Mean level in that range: 25.7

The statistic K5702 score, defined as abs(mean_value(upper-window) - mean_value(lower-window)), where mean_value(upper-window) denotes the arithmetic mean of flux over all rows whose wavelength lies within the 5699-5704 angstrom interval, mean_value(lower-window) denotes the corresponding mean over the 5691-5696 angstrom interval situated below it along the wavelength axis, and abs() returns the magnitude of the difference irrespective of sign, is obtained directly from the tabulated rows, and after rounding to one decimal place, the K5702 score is 4.1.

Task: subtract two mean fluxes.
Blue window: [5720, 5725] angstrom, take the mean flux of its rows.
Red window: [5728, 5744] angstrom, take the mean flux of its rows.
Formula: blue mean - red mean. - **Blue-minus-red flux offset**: 1.5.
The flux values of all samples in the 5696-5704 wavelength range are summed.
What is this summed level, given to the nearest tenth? 82.5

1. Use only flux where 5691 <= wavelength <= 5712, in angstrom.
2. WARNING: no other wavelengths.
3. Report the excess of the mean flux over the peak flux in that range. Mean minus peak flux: -2.7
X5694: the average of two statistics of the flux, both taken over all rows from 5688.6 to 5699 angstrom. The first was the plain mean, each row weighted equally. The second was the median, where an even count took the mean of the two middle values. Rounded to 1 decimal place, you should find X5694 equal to 29.8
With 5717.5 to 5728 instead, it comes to 29.7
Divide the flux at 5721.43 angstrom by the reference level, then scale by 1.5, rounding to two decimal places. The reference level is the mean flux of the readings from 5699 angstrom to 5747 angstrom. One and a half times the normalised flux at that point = 1.53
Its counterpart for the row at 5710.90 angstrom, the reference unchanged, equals 1.57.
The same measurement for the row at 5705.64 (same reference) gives 1.44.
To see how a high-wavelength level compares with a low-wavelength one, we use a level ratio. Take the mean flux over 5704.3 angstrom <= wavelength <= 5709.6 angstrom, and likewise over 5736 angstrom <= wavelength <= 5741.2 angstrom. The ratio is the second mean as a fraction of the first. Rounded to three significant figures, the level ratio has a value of 1.07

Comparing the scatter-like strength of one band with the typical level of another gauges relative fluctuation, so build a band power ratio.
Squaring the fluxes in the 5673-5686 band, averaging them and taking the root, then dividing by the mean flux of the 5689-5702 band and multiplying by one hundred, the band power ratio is 94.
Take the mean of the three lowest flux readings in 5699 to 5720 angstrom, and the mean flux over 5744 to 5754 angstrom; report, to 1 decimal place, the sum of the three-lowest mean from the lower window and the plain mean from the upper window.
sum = 54.0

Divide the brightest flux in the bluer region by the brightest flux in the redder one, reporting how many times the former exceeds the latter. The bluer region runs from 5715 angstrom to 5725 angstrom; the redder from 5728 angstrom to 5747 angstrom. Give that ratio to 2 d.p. 1.03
